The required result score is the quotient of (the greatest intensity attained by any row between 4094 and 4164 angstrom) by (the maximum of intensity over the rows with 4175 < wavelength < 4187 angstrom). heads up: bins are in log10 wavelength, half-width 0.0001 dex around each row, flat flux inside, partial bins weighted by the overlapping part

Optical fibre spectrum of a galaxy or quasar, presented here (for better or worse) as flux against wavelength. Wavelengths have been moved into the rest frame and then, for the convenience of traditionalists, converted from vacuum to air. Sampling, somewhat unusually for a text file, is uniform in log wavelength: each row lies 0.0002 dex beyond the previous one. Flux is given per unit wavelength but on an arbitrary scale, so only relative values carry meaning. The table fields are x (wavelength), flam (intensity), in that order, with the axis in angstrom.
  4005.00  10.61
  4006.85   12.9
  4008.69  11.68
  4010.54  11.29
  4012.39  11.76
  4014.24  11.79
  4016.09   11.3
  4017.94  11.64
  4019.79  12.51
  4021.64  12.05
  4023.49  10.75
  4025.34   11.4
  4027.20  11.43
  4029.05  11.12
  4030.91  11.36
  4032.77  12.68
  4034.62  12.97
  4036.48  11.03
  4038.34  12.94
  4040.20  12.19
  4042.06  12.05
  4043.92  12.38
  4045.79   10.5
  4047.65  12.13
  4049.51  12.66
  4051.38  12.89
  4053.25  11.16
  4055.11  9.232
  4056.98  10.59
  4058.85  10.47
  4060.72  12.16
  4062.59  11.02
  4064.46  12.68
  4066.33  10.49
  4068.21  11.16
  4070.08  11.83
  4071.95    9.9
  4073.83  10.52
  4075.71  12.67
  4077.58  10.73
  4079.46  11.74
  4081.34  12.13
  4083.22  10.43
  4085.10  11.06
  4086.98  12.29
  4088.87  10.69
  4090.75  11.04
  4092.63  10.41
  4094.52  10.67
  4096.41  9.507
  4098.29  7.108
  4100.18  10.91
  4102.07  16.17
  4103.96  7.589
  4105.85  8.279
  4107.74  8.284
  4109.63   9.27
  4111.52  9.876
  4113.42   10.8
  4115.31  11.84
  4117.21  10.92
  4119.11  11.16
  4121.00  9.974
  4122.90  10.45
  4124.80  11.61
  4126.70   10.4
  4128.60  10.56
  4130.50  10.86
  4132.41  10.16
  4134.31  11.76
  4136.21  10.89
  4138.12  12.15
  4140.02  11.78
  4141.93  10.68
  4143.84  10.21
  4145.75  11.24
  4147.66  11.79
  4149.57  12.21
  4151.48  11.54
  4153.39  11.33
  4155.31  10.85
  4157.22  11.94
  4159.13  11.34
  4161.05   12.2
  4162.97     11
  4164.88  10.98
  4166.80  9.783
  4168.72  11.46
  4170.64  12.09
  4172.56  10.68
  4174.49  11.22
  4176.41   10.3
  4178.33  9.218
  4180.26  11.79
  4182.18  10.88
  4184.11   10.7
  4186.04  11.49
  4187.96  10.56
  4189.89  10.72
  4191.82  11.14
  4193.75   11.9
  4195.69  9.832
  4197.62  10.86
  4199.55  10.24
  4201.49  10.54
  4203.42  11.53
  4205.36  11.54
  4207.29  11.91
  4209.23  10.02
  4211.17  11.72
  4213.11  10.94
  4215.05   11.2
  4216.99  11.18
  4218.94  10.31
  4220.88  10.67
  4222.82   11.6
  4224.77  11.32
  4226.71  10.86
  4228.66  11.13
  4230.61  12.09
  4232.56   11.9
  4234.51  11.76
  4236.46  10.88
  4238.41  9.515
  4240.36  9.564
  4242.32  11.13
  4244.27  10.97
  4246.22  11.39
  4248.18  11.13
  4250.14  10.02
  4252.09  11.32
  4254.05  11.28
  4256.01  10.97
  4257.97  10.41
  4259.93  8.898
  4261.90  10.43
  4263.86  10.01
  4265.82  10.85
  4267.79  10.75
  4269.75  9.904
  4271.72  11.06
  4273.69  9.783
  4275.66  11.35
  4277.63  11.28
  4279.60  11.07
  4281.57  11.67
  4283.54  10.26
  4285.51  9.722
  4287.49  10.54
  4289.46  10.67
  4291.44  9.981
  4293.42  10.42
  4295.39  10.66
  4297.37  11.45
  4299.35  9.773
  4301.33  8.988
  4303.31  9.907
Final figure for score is 1.37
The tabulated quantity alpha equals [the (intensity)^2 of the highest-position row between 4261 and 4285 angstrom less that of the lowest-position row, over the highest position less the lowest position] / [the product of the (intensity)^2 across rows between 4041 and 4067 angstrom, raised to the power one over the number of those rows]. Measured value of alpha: -0.001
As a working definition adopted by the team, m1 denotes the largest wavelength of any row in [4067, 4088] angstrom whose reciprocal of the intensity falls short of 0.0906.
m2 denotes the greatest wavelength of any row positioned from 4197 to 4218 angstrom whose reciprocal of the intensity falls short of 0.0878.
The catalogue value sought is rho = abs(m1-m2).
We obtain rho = 124.2 angstrom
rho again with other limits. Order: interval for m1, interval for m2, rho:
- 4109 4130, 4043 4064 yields 64.1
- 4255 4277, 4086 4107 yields 173.6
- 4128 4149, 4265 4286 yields 133.9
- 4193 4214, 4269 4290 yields 70.4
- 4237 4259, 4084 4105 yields 152.0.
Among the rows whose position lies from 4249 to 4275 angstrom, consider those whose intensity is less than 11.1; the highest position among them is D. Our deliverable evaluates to 4273.69 angstrom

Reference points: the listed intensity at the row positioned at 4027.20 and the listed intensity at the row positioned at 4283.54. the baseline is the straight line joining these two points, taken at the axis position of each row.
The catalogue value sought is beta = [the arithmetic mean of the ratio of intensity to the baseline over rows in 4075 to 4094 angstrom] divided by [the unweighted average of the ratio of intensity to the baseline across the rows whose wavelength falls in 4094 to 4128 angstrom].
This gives 1.09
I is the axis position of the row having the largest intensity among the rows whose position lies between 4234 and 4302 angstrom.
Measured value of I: 4234.51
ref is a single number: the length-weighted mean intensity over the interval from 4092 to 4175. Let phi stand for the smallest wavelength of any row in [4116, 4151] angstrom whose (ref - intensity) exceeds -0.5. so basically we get 4117.21 angstrom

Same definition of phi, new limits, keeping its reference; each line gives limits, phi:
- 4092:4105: 4092.63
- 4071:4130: 4071.95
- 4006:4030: 4010.54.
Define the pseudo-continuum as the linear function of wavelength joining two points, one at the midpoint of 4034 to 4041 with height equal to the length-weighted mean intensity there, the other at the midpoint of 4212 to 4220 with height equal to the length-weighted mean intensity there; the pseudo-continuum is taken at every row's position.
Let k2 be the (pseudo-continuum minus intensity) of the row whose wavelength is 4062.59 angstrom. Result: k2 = 1.04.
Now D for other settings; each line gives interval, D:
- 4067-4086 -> 4085.10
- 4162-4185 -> 4184.11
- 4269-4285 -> 4283.54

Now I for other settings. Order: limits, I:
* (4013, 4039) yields 4034.62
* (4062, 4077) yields 4064.46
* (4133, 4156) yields 4149.57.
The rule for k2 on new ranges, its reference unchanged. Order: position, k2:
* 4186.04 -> -0.35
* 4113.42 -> 0.88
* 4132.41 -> 1.38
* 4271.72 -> -0.56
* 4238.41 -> 1.23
